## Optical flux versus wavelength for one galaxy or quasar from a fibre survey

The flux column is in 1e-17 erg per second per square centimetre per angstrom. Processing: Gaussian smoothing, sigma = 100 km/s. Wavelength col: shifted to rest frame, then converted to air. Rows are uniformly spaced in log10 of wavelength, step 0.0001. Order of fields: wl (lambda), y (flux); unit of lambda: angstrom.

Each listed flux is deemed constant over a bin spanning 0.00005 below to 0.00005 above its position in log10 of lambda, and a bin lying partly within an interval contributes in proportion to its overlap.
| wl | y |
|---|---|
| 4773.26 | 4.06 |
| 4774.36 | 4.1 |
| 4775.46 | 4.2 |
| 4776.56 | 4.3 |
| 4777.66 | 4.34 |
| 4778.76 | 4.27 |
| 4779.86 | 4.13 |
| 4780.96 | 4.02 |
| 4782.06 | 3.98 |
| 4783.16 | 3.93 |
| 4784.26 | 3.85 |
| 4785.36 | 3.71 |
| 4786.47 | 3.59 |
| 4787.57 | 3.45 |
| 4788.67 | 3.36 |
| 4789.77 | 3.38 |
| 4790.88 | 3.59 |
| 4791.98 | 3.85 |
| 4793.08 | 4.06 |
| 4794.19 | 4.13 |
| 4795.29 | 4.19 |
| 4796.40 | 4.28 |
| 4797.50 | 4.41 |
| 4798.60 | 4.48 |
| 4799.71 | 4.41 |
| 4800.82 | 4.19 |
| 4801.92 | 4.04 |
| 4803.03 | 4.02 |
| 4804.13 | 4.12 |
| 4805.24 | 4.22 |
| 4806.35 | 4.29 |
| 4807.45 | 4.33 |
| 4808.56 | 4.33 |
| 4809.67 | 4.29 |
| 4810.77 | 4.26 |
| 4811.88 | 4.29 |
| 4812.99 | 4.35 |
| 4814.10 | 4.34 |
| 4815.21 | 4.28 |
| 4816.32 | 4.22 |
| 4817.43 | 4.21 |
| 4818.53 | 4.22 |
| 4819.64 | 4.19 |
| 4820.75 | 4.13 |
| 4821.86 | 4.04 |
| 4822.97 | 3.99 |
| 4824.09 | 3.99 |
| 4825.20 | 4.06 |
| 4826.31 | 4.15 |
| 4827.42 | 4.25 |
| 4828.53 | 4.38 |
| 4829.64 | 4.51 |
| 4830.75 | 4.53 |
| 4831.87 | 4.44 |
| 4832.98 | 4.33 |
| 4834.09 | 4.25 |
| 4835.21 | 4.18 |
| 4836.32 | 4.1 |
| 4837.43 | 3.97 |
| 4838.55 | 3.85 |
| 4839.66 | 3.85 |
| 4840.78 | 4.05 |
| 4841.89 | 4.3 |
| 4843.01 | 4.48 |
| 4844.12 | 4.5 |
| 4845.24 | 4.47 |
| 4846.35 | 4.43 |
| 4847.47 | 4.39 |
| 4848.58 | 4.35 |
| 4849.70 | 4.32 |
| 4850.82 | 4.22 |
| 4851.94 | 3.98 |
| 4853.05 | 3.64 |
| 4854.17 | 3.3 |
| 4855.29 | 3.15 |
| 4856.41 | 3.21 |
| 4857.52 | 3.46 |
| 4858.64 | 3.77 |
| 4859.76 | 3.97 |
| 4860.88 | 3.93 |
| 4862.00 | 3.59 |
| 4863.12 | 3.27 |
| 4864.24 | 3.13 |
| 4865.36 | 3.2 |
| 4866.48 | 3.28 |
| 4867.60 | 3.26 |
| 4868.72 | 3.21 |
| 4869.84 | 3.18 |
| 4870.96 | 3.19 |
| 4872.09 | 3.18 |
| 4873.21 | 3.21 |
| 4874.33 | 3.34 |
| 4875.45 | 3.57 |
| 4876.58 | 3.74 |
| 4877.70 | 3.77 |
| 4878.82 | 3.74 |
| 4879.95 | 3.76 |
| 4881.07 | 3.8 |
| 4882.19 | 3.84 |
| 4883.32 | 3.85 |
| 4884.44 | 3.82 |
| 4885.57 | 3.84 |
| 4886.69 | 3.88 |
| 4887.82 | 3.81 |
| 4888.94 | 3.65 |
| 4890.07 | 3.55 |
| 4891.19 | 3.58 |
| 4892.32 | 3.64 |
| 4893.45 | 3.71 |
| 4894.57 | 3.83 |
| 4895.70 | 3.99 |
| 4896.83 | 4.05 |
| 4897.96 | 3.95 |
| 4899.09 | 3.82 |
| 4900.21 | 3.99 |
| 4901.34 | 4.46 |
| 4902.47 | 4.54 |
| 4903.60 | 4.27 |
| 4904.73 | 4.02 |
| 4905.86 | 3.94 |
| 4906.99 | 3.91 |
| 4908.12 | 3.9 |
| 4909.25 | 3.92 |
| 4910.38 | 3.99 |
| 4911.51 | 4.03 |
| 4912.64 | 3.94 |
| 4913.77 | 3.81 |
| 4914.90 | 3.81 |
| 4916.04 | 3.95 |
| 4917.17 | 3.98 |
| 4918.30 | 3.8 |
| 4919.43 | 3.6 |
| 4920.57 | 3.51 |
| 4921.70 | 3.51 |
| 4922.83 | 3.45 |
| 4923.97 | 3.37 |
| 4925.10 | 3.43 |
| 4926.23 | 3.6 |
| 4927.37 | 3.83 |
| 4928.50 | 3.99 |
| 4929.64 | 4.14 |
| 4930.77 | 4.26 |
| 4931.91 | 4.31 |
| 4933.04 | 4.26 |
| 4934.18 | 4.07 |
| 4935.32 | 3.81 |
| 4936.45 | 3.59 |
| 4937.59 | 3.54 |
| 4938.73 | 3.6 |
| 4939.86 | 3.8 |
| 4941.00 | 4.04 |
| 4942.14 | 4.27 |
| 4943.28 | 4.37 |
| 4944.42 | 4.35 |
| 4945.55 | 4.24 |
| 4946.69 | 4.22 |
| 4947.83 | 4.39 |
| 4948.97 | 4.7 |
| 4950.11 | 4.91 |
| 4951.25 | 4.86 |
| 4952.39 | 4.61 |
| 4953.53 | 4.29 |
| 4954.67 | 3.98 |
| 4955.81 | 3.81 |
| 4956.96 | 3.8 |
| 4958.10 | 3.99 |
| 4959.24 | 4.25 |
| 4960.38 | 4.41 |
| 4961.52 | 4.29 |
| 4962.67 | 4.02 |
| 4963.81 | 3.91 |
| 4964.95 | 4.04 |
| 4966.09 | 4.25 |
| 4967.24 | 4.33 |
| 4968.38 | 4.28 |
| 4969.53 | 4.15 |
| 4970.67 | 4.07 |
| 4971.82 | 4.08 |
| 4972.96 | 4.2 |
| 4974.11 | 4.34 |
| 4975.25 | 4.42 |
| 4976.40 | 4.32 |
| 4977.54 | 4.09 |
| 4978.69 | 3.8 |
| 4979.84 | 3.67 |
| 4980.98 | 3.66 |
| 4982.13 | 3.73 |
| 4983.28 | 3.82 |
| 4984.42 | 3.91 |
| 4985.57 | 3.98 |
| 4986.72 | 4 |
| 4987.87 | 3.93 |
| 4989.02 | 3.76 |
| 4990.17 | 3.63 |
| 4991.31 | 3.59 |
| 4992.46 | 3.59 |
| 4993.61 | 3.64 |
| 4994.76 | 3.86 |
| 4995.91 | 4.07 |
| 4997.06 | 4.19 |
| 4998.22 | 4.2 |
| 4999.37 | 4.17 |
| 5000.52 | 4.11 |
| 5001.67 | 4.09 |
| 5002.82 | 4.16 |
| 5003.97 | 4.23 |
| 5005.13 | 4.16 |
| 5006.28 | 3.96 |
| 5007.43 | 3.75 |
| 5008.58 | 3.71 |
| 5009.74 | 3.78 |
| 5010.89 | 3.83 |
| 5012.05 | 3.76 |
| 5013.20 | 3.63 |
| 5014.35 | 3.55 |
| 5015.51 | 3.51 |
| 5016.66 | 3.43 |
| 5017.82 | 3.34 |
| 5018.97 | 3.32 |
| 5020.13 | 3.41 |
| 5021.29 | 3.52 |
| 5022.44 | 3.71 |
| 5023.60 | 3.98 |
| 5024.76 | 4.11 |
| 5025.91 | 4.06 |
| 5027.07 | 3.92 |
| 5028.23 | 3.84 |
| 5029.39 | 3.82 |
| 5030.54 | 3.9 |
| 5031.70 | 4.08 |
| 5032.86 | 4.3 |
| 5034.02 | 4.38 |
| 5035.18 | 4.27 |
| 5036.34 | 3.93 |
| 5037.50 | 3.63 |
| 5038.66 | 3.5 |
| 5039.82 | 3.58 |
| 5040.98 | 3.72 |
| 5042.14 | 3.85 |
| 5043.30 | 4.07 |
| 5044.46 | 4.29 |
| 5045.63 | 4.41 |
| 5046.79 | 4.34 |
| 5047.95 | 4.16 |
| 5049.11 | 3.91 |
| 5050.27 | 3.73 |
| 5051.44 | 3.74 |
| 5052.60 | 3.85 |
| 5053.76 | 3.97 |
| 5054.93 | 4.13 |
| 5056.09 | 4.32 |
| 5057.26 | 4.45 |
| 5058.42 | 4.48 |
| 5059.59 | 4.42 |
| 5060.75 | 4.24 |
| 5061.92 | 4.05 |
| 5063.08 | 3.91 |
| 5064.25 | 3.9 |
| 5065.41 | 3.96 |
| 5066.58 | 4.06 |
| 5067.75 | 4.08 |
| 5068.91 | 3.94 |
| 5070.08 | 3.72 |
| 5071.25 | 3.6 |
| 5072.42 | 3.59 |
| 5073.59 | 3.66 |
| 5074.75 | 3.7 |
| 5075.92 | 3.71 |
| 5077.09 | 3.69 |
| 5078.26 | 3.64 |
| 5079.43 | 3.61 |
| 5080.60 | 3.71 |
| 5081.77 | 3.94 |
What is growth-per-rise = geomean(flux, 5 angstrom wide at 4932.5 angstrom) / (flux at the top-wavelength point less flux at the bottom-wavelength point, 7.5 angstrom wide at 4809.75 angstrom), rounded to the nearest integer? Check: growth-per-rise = 70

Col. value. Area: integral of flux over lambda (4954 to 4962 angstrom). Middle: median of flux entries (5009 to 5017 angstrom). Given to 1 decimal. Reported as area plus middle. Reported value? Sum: 36.2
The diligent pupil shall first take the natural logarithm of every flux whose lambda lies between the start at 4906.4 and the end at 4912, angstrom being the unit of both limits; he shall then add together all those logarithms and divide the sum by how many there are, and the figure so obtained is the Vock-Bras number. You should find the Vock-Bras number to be 1.37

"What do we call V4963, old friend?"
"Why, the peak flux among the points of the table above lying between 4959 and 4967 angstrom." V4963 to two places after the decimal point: 4.41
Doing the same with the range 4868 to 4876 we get 3.57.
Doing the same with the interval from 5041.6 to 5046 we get 4.41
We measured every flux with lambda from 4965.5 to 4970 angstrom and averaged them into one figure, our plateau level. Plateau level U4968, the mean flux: 4.25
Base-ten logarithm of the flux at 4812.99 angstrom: 0.638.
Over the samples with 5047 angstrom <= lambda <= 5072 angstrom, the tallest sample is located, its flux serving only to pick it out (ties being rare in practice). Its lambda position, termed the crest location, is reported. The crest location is 5058.42 angstrom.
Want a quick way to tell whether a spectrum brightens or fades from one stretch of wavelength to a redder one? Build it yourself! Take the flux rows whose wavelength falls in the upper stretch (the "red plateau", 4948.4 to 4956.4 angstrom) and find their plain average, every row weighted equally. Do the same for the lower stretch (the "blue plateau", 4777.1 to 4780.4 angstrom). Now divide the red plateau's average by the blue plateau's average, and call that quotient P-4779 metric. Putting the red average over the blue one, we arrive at 1.05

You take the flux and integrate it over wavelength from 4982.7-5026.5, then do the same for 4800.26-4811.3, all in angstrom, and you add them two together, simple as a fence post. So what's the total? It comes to 214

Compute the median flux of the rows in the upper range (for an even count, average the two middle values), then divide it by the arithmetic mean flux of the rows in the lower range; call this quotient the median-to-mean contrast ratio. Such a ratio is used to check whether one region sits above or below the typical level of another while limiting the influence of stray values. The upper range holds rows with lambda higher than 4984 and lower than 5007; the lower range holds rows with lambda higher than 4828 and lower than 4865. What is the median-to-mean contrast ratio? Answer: 1.00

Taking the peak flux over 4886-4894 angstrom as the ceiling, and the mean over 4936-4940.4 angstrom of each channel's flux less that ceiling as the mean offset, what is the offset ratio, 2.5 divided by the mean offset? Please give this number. -10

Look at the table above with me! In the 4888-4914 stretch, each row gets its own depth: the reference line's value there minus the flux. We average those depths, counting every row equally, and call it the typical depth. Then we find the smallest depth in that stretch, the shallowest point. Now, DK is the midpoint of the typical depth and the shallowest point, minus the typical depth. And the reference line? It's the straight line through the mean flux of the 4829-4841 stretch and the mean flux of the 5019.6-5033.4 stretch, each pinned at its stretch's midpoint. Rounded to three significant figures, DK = -0.304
